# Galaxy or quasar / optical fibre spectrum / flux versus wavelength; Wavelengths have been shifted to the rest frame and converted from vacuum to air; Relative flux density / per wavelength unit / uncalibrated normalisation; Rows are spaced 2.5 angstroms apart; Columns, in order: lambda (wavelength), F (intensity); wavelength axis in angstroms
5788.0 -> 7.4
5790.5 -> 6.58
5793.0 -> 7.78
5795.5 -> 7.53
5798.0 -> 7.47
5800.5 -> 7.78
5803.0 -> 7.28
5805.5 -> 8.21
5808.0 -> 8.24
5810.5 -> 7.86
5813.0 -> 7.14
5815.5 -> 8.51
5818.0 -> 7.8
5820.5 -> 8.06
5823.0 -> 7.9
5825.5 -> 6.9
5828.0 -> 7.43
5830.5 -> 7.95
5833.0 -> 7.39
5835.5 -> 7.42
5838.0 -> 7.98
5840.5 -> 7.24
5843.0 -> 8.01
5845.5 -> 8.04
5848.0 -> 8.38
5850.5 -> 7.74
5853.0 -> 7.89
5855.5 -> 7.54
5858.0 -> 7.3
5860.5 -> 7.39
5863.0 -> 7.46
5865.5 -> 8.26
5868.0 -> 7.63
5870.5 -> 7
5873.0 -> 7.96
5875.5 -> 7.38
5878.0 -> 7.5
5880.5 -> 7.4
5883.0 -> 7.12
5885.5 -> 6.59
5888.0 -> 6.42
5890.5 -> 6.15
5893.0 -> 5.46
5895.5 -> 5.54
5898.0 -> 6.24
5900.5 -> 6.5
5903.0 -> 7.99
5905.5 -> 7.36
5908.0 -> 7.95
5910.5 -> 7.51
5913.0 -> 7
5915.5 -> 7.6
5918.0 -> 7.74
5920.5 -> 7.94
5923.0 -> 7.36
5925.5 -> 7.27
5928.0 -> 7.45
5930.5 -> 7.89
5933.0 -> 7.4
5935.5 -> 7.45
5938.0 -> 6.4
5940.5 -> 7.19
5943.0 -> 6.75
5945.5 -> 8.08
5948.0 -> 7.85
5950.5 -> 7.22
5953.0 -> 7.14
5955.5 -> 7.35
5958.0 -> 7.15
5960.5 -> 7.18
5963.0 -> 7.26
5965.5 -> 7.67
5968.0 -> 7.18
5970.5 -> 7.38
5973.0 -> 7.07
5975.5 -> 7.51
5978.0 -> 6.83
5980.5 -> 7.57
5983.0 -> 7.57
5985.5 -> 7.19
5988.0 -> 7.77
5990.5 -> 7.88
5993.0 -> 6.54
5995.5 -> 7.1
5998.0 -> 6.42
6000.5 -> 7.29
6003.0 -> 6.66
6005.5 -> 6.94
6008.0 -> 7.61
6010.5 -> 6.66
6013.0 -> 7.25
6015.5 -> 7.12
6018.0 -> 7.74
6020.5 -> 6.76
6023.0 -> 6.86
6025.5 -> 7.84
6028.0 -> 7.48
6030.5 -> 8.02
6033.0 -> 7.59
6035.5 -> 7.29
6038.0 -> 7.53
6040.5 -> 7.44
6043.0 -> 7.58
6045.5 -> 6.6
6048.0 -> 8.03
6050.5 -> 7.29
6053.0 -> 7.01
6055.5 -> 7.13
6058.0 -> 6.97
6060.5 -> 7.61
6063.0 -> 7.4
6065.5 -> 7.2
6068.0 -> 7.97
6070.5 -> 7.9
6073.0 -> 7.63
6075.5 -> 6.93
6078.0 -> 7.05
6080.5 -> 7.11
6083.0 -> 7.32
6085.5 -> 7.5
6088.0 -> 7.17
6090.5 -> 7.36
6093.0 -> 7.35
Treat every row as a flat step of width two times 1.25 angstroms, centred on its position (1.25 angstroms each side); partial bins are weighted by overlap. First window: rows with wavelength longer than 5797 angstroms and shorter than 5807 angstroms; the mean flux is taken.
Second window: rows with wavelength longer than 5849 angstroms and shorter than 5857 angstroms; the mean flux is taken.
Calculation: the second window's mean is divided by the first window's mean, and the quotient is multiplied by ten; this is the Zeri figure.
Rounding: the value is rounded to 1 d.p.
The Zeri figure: 10.0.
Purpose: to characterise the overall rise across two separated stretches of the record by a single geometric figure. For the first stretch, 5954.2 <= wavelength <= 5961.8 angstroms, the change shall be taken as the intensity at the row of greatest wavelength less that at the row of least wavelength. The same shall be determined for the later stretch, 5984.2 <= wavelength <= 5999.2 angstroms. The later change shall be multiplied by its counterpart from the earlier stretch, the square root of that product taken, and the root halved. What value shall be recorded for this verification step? 0.18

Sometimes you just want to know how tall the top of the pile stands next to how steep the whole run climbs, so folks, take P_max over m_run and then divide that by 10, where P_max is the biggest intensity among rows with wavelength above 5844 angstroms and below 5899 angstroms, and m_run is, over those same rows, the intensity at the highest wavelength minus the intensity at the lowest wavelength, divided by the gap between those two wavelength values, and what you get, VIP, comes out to -24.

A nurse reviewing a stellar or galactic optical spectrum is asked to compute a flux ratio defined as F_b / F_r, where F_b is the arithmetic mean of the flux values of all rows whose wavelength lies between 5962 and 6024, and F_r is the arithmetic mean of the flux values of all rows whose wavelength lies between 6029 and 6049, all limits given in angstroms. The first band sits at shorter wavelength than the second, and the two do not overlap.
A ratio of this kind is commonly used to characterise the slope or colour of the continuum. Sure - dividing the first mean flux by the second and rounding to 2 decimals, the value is 0.96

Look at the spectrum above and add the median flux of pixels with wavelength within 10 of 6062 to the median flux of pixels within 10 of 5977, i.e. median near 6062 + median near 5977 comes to 14.6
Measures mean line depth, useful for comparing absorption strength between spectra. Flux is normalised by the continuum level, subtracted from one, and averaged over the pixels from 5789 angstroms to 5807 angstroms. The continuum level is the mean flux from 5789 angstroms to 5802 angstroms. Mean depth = -0.01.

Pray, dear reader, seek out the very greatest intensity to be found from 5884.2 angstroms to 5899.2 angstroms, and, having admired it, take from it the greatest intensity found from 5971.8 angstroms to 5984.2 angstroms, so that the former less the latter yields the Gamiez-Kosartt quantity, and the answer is -1.0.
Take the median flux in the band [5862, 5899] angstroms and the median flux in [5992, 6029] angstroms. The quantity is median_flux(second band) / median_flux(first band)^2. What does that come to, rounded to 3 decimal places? 0.140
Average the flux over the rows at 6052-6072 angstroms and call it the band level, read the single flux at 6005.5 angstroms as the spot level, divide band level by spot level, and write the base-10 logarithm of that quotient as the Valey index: 0.028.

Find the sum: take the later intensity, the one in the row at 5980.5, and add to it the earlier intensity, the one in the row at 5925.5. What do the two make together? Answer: 14.8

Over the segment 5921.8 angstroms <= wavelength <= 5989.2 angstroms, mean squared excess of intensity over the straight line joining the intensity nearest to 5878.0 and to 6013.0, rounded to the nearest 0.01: 0.13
